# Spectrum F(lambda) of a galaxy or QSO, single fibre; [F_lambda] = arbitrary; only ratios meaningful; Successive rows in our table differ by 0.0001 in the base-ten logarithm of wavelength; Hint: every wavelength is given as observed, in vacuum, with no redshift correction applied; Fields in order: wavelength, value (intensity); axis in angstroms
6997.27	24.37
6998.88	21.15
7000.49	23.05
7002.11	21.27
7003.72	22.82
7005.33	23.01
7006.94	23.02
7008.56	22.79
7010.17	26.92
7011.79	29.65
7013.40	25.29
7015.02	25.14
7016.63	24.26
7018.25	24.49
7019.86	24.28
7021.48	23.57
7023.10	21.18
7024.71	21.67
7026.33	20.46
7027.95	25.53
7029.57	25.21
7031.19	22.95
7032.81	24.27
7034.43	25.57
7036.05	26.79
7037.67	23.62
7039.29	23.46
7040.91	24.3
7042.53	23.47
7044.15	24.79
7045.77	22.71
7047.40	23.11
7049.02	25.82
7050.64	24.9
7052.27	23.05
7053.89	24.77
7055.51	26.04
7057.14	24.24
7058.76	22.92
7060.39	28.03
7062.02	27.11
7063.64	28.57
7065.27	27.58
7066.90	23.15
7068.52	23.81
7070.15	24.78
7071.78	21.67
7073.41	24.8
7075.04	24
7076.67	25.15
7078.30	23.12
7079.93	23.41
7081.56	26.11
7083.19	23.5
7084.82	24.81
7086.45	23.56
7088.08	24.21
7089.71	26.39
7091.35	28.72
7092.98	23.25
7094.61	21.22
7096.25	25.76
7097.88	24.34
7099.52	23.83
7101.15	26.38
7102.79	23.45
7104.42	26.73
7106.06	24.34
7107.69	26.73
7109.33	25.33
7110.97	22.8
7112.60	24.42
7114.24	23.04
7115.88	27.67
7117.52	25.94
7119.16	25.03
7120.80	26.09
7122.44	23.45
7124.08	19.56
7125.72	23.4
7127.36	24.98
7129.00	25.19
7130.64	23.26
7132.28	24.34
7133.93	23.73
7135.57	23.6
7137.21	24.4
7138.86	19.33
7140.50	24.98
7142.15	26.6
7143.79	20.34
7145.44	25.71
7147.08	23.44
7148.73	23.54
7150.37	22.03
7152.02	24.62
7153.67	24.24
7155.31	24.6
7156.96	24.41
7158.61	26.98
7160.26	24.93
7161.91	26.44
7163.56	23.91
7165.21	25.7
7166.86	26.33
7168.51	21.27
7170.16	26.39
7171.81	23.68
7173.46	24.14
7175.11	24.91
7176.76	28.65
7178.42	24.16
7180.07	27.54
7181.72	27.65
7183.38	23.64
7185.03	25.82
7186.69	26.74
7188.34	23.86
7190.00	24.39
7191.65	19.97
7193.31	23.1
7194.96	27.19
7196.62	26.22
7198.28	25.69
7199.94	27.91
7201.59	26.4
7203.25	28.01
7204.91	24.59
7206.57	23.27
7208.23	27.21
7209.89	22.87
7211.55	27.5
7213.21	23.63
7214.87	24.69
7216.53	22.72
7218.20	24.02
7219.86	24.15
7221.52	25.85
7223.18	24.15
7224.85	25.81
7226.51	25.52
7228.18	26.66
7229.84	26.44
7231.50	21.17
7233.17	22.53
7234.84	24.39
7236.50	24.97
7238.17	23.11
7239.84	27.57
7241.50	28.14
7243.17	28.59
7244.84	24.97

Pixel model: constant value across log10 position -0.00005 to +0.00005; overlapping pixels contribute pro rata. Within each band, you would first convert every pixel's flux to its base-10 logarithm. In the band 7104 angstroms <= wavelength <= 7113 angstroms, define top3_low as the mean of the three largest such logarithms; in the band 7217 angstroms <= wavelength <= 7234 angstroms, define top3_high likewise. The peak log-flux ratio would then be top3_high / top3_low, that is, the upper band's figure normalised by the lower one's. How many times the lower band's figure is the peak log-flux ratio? 1.00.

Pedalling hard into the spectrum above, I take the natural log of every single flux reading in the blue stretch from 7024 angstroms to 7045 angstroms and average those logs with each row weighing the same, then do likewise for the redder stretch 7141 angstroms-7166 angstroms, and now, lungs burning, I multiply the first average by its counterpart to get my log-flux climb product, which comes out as 10.15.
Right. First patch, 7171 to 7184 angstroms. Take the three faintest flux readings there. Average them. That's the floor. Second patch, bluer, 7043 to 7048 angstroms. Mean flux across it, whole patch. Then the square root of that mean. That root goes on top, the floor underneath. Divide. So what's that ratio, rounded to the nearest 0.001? 0.204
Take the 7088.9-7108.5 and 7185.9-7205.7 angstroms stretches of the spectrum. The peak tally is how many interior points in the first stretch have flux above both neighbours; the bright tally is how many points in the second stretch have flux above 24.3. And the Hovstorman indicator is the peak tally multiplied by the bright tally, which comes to 36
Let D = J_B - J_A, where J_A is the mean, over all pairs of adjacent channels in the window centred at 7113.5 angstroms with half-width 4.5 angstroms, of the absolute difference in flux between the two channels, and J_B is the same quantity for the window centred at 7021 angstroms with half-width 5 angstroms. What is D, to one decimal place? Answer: -1.6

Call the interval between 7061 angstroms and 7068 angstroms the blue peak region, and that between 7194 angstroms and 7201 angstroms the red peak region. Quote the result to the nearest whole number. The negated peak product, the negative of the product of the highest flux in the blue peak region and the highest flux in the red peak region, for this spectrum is -797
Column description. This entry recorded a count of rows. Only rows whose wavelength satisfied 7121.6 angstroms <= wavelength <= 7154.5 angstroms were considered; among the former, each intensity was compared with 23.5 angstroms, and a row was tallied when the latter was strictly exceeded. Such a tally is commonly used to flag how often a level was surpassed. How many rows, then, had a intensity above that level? 12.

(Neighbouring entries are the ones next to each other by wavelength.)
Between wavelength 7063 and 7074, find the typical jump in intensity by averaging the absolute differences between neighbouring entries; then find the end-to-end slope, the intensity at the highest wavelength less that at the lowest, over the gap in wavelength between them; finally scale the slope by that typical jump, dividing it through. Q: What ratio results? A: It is -0.17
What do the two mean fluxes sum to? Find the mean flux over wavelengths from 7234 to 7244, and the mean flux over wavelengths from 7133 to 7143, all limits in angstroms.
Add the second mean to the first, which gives 49.9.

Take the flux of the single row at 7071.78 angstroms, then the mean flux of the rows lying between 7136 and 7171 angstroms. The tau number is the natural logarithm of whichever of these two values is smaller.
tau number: 3.08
